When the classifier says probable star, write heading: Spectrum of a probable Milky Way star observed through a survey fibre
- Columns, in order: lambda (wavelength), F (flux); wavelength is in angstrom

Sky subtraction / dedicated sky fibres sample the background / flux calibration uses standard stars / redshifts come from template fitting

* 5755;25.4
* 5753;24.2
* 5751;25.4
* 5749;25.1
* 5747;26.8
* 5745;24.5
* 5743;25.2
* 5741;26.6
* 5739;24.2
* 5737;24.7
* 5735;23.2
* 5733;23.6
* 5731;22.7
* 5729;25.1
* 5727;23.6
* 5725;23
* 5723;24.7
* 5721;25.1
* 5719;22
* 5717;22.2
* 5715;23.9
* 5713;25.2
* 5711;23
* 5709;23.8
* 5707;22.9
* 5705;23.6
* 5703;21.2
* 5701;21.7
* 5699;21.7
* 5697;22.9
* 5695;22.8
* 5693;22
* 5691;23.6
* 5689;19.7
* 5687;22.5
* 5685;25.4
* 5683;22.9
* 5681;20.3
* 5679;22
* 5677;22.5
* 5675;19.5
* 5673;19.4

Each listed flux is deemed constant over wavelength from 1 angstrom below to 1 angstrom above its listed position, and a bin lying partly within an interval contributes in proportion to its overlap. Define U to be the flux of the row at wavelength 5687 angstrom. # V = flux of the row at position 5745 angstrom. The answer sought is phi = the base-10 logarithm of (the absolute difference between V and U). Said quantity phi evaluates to 0.30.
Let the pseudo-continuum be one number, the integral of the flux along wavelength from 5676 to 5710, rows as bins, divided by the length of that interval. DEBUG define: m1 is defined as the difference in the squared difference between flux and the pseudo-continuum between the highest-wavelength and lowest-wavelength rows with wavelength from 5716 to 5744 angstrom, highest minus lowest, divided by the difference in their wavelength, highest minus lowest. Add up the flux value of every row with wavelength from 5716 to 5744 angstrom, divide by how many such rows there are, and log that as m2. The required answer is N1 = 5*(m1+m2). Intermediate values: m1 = 0.3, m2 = 24.0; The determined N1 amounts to 121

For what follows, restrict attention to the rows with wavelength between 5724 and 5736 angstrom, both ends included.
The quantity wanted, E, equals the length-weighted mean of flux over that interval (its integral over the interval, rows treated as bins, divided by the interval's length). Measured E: 23.5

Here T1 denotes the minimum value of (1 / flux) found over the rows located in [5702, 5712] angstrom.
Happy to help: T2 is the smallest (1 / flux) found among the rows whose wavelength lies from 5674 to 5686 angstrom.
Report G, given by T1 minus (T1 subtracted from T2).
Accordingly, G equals 0.045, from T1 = 0.0420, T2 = 0.0394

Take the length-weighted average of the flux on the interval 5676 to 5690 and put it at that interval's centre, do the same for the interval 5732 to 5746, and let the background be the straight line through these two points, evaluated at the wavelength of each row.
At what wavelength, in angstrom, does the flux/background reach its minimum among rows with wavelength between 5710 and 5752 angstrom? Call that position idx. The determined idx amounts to 5719 angstrom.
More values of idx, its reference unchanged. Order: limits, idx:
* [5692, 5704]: 5703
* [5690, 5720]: 5703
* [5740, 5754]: 5753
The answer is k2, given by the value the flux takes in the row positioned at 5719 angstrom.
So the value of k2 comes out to 22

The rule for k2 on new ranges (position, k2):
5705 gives 23.6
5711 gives 23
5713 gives 25.2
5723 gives 24.7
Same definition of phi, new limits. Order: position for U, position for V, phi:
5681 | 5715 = 0.56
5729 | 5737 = -0.40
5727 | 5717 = 0.15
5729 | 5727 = 0.18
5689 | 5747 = 0.85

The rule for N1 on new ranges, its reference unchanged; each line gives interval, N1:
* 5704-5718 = 117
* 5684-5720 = 113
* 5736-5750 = 127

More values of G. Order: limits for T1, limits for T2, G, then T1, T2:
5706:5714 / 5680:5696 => 0.040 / 0.0397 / 0.0394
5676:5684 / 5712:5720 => 0.048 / 0.0437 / 0.0397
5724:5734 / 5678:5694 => 0.040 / 0.0398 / 0.0394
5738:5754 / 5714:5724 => 0.035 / 0.0373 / 0.0398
